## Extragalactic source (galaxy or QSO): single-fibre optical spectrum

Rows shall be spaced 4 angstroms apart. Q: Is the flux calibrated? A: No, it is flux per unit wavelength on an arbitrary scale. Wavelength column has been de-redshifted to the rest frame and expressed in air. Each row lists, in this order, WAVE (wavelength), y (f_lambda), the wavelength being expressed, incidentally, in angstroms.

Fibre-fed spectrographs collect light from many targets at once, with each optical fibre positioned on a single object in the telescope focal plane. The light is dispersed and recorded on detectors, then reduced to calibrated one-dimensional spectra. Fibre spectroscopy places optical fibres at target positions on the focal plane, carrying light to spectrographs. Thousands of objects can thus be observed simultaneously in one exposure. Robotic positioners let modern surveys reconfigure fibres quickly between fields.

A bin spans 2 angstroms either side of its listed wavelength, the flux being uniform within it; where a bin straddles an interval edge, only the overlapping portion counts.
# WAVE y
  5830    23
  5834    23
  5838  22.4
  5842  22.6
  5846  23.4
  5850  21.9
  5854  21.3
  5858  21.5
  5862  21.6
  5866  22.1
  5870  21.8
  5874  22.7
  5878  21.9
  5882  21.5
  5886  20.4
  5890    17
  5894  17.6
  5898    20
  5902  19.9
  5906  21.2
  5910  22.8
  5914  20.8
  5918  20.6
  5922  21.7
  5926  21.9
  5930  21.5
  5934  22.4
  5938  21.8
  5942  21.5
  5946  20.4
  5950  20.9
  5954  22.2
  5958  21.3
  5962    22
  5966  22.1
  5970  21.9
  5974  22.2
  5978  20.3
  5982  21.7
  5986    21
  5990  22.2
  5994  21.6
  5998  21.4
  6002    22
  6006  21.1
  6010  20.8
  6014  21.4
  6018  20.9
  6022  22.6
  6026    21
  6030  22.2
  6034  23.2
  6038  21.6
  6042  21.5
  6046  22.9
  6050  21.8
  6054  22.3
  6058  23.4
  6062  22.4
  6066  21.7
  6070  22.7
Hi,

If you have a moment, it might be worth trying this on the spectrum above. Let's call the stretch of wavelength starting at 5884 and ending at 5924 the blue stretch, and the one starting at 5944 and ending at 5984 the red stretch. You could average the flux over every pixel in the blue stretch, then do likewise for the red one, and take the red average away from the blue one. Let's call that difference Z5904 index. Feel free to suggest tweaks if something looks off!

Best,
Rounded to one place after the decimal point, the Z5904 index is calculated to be -1.3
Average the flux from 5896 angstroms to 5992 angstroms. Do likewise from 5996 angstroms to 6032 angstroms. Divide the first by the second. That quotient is 1.00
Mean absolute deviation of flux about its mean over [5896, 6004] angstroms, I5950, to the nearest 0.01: 0.61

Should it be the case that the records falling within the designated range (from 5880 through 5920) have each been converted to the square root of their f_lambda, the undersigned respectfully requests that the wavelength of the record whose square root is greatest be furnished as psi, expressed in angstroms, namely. 5910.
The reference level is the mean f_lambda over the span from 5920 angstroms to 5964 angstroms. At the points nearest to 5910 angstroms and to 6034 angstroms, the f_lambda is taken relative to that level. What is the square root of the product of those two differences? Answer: 1.4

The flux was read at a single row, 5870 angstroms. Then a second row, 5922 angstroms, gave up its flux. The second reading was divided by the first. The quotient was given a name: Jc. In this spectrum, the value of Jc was 1.0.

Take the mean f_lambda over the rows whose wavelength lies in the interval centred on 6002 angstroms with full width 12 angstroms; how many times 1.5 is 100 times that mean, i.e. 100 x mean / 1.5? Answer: 1433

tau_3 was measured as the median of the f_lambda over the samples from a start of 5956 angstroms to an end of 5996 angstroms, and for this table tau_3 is 21.8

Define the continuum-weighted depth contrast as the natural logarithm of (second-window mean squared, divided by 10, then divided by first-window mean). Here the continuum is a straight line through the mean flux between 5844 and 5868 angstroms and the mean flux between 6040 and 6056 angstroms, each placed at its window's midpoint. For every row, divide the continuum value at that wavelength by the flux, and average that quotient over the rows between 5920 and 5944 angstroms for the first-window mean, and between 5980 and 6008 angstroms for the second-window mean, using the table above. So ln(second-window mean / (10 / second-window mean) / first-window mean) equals -2.27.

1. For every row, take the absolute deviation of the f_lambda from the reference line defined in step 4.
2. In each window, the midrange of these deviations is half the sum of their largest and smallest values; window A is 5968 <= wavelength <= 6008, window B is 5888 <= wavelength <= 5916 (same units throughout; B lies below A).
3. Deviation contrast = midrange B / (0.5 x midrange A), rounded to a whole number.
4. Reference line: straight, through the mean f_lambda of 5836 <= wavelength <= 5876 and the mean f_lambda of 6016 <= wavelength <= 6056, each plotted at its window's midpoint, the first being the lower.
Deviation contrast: 7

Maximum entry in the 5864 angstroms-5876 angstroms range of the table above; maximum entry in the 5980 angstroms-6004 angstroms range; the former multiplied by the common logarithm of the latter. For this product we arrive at 30.6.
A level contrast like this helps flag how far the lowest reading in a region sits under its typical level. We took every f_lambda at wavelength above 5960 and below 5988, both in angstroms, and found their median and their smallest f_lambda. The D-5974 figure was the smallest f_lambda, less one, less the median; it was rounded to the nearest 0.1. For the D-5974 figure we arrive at -2.6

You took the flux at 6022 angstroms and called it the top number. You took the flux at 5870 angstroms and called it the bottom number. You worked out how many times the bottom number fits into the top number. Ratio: 1.04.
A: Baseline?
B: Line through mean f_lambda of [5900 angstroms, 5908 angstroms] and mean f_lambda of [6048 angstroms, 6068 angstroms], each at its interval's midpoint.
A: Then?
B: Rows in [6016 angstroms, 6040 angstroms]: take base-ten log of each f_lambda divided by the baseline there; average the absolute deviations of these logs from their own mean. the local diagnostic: 0.0147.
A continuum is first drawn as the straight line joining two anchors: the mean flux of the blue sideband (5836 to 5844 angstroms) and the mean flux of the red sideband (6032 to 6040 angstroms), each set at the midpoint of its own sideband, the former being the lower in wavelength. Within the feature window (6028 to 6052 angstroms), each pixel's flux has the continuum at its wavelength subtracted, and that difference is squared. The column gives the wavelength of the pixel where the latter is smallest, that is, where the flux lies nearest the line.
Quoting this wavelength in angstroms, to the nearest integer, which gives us 6030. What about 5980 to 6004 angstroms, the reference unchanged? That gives 5990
